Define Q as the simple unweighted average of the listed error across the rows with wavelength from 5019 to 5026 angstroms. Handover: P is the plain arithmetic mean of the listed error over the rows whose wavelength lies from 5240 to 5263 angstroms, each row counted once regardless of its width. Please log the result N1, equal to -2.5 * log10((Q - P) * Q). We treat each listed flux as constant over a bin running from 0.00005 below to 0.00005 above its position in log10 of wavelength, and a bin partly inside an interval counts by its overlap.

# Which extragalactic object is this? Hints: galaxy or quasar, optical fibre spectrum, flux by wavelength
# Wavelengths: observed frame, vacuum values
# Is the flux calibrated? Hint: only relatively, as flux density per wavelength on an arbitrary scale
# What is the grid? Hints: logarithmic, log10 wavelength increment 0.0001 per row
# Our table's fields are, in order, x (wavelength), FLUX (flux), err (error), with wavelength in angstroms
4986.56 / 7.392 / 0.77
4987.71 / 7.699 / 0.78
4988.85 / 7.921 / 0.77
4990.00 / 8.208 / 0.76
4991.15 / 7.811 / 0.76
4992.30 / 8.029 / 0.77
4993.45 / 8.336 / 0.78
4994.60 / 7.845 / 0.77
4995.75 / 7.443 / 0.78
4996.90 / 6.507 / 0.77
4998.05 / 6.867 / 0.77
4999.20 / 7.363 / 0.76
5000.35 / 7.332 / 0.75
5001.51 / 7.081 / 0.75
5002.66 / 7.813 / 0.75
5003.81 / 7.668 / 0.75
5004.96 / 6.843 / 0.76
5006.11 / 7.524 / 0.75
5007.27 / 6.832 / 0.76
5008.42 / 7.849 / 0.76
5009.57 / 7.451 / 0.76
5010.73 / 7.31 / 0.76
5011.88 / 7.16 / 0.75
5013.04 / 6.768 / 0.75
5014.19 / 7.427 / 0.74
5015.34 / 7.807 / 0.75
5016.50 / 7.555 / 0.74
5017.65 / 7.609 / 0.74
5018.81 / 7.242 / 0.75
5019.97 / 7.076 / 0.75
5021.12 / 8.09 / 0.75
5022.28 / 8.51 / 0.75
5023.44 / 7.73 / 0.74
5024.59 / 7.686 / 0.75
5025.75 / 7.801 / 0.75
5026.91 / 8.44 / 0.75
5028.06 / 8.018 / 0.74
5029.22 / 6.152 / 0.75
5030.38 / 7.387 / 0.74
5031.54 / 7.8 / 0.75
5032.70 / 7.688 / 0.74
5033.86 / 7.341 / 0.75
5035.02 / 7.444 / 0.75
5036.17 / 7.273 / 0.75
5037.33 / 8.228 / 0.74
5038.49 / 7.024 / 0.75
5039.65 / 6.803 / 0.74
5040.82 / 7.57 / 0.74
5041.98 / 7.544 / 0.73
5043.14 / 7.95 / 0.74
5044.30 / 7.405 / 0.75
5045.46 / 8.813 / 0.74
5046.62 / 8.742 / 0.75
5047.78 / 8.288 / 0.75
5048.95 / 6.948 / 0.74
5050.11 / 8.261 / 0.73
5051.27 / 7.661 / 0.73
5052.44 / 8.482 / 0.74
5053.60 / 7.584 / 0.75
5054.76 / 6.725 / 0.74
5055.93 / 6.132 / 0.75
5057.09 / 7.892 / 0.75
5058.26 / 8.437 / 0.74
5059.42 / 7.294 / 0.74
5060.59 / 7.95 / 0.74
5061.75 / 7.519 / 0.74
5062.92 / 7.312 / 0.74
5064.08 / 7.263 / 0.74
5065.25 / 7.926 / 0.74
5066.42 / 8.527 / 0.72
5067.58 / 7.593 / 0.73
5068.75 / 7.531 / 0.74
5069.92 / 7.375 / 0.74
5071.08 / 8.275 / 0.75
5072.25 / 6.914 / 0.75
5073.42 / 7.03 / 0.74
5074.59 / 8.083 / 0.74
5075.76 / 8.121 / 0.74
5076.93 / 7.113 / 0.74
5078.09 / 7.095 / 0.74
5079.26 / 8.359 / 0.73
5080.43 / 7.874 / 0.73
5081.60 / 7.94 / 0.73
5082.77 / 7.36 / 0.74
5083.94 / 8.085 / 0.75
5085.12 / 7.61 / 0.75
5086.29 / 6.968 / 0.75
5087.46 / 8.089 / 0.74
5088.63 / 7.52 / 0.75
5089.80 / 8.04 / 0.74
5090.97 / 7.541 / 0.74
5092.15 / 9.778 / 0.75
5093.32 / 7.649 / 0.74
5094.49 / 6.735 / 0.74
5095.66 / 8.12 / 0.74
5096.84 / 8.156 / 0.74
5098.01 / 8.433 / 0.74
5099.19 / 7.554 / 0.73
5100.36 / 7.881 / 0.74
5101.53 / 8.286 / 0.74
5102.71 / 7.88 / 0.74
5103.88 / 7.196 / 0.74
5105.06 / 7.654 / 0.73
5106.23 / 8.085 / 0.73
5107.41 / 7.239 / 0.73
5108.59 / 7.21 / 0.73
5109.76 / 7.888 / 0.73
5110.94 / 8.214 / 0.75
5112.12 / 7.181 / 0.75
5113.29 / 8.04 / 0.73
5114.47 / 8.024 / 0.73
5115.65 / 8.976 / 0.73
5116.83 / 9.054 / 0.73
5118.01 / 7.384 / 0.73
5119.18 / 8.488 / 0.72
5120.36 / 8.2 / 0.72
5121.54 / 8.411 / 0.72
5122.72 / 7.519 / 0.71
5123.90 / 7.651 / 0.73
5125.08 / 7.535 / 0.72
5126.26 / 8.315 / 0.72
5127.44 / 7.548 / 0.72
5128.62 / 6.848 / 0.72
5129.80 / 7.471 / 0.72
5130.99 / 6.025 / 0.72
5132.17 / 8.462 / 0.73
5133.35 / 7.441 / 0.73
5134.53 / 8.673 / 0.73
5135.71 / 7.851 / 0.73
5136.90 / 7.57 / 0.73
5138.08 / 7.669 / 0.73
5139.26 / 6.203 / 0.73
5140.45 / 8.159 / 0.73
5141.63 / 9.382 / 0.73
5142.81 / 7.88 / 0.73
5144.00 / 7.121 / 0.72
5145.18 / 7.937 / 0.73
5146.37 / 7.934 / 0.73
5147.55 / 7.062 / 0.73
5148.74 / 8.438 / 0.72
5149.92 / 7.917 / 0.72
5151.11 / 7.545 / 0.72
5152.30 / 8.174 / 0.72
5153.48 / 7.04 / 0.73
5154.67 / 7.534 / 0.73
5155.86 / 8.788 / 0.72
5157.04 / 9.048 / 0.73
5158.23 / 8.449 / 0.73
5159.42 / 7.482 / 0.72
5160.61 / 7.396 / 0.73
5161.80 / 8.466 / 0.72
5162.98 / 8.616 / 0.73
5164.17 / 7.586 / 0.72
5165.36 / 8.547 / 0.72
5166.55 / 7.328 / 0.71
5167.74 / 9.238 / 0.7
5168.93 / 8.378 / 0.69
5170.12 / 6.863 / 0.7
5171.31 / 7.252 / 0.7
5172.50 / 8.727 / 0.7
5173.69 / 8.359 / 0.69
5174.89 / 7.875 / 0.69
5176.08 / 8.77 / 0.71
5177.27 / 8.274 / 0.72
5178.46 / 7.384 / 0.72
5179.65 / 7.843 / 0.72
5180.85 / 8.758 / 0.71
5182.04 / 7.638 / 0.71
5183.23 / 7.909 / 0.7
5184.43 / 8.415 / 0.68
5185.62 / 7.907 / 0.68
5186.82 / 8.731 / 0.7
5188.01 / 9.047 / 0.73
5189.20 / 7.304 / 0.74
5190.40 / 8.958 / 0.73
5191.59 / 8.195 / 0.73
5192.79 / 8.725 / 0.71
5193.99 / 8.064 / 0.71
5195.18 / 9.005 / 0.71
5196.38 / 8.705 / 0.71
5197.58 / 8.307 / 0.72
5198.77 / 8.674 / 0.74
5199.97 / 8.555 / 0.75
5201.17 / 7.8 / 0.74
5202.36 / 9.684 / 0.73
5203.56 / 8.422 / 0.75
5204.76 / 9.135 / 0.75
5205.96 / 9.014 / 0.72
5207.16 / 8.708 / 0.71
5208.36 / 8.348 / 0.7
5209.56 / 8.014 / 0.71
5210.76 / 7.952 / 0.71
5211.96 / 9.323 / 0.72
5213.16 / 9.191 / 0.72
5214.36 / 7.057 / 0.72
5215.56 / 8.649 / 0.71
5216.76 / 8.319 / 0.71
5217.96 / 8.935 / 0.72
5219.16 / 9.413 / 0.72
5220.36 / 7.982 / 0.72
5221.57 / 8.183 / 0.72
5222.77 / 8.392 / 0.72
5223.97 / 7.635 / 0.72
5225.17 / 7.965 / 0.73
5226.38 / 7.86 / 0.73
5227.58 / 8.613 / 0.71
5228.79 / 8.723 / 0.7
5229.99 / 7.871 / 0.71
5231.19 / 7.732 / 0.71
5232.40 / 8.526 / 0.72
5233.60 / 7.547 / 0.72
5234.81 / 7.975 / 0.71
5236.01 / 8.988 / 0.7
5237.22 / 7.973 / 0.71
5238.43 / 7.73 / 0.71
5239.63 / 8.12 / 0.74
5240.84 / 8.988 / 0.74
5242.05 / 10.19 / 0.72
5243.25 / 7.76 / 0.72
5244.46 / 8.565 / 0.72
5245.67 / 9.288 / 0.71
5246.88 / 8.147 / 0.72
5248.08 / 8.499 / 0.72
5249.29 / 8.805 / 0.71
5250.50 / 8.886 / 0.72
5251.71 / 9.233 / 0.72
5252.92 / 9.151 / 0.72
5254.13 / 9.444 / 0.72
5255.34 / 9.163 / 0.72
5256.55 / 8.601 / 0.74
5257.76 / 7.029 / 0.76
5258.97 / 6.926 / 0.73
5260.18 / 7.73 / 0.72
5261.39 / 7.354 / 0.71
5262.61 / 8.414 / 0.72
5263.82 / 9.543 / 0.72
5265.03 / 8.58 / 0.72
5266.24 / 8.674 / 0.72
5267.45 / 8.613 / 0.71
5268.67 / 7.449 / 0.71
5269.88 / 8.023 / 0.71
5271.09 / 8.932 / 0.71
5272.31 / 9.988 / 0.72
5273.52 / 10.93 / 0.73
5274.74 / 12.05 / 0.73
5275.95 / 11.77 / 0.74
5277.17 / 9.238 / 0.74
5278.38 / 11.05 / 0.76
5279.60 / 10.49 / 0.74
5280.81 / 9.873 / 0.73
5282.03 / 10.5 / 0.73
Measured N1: 4.31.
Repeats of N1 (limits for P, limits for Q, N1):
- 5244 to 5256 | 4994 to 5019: 3.87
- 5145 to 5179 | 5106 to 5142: 5.22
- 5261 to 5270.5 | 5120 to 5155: 5.35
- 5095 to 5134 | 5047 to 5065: 5.19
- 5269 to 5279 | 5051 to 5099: 5.25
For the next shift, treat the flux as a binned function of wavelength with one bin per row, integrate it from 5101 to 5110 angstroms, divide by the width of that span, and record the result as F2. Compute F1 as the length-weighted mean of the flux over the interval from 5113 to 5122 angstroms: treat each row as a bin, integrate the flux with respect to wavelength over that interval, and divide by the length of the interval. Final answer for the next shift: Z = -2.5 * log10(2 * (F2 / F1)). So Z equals -0.66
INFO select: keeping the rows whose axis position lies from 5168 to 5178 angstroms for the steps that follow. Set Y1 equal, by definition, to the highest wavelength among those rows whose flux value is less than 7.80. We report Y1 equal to 5171.31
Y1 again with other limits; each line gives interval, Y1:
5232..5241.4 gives 5238.43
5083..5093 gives 5090.97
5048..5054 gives 5053.60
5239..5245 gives 5243.25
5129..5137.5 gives 5136.90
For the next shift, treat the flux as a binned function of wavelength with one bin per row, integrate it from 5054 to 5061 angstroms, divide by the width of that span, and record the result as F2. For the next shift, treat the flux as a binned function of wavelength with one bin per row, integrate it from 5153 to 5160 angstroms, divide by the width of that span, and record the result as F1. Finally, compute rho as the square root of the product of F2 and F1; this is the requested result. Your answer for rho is 7.72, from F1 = 8.07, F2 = 7.39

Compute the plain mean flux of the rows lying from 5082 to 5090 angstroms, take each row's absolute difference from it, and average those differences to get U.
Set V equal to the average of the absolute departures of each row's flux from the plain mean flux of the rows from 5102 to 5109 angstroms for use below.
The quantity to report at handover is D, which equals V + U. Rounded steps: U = 0.35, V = 0.33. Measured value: 0.68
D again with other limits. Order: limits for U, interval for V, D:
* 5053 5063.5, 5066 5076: 0.97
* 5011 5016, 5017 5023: 0.80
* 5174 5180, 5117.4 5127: 0.81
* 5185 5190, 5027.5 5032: 1.24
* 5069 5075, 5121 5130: 0.87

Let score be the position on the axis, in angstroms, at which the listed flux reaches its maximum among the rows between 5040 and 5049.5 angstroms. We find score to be 5045.46 angstroms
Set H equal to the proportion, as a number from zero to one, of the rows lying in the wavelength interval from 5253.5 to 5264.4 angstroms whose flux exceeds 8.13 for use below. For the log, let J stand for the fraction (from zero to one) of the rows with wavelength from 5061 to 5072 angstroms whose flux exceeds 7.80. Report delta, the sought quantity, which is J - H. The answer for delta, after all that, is -0.2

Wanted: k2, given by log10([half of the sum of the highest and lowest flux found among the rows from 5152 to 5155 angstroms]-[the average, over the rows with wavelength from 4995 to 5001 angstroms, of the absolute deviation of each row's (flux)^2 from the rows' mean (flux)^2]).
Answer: 0.47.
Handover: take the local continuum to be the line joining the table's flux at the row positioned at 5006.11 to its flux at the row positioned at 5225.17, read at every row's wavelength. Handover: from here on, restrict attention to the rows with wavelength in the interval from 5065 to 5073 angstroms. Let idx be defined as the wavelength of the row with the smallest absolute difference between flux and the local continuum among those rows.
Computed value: 5067.58 angstroms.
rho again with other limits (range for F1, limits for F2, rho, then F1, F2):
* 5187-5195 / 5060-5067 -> 8.09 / 8.44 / 7.75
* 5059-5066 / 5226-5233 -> 7.89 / 7.57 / 8.24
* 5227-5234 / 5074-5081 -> 7.98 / 8.19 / 7.78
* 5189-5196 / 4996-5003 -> 7.77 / 8.44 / 7.15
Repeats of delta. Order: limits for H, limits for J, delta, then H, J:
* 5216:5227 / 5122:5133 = -0.3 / 0.56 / 0.22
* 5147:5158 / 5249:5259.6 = 0.3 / 0.44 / 0.78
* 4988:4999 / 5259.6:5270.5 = 0.4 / 0.22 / 0.67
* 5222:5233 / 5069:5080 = 0.0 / 0.44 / 0.44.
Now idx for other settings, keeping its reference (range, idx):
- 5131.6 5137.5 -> 5135.71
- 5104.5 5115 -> 5105.06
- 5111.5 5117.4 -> 5114.47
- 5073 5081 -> 5080.43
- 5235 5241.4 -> 5237.22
